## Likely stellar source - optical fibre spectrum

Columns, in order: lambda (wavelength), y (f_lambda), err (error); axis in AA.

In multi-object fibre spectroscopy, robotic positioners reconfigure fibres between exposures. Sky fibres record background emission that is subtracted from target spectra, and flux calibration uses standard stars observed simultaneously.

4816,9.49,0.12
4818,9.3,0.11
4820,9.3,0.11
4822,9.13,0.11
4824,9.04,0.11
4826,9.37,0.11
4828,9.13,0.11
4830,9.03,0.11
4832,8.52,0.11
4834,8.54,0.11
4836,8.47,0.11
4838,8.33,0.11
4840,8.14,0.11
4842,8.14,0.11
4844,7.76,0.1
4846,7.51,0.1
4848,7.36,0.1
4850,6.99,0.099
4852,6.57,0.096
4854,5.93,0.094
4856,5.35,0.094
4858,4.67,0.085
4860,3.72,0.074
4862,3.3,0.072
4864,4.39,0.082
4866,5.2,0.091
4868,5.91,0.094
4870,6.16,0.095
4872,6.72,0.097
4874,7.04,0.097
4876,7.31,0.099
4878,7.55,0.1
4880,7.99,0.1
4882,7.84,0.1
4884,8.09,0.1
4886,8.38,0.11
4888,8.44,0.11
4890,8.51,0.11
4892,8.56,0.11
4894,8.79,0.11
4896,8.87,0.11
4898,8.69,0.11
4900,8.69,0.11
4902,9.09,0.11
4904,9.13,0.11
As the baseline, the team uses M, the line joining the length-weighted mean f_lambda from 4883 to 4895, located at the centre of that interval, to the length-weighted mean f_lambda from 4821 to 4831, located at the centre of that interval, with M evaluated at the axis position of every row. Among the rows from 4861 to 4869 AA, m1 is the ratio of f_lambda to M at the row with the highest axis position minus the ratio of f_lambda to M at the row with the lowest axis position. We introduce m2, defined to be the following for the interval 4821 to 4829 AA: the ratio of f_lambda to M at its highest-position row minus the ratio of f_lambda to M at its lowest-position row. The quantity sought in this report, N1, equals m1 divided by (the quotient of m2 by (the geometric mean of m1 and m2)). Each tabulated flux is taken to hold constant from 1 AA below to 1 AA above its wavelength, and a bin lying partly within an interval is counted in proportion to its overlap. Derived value 1.99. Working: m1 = 0.30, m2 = 0.01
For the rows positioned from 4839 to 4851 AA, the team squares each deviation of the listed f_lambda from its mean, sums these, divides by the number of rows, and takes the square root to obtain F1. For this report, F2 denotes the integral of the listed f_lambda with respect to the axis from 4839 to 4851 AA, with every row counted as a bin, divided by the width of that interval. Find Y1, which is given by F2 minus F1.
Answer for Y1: 7.2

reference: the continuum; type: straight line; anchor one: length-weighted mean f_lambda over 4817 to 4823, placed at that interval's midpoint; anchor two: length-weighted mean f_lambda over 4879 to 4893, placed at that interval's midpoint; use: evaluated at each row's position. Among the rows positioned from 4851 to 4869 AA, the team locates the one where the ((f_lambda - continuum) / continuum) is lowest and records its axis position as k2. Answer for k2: 4862 AA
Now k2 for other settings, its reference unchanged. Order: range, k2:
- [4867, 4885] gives 4868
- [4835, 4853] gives 4852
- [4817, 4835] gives 4832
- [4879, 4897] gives 4882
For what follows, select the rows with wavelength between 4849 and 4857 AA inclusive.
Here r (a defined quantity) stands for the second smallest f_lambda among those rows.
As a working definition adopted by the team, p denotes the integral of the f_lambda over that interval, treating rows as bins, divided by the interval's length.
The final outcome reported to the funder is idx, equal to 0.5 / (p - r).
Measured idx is 1.8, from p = 6.2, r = 5.93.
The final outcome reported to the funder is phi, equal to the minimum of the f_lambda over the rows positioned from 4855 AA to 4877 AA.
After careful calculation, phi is 3.3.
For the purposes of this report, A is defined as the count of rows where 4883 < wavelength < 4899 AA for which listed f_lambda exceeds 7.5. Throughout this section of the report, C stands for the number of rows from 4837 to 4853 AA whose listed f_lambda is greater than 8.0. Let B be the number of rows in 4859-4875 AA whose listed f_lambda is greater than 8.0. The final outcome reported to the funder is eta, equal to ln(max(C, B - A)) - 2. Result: -0.9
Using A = 8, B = 0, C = 3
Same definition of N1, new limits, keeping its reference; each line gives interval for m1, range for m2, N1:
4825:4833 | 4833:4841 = 0.13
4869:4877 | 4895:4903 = 0.28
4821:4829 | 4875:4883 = 0.00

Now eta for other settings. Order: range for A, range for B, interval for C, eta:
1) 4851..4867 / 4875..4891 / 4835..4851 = -0.6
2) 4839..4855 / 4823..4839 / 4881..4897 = -0.1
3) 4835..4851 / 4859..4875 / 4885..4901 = 0.1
